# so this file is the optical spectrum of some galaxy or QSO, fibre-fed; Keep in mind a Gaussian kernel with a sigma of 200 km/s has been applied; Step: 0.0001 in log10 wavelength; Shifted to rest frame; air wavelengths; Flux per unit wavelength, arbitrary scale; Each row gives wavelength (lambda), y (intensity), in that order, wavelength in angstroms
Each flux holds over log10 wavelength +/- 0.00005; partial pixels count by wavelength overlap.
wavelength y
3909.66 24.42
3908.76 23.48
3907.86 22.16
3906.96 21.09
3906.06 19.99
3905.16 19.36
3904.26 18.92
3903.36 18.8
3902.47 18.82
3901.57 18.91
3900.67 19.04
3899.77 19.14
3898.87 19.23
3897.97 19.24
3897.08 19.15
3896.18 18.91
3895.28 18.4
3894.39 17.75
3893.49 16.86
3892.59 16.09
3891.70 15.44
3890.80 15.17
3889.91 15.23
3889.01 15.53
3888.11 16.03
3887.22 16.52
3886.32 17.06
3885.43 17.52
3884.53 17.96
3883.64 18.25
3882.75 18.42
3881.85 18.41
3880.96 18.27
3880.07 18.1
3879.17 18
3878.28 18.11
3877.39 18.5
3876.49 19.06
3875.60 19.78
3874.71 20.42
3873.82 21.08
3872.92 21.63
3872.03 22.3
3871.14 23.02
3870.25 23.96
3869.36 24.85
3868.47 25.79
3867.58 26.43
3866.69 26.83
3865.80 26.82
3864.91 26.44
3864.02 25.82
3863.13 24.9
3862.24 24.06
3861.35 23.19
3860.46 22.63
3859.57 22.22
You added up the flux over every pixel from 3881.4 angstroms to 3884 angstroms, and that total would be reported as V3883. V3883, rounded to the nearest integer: 55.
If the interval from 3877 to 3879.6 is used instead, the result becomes 55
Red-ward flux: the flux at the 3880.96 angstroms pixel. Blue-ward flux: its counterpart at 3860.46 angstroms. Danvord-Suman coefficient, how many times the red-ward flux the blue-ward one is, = 1.24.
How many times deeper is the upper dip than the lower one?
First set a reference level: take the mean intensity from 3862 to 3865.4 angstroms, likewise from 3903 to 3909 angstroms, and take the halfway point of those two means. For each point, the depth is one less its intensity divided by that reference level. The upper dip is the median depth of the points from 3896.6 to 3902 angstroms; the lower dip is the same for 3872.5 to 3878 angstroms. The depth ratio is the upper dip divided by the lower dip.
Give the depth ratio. 1.3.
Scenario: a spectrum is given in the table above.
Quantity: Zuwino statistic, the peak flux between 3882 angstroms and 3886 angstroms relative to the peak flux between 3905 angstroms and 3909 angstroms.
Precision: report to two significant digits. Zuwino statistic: 0.78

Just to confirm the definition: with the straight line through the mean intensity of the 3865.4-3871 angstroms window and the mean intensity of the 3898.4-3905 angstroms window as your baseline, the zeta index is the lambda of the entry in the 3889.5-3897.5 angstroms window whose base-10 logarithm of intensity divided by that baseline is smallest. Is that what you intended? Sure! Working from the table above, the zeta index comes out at 3889.91 angstroms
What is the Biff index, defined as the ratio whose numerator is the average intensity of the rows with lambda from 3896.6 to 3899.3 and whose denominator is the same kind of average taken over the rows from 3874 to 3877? 0.97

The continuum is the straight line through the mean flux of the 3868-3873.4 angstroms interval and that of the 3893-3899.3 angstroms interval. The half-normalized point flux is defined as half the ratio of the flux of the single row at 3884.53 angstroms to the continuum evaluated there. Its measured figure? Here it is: 0.431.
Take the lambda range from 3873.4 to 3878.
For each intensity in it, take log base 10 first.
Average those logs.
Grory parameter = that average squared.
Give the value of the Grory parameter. 1.7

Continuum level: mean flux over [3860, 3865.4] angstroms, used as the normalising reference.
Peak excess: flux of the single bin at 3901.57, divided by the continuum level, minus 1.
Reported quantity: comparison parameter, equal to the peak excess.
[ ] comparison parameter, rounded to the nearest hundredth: -0.23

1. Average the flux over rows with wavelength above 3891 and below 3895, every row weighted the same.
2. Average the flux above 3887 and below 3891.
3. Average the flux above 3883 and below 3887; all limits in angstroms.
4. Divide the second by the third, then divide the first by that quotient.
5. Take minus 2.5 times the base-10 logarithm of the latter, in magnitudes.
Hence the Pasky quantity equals -3.18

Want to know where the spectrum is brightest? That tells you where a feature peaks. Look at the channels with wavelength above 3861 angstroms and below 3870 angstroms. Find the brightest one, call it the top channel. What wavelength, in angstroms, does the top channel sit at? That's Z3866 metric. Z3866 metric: 3866.69 angstroms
